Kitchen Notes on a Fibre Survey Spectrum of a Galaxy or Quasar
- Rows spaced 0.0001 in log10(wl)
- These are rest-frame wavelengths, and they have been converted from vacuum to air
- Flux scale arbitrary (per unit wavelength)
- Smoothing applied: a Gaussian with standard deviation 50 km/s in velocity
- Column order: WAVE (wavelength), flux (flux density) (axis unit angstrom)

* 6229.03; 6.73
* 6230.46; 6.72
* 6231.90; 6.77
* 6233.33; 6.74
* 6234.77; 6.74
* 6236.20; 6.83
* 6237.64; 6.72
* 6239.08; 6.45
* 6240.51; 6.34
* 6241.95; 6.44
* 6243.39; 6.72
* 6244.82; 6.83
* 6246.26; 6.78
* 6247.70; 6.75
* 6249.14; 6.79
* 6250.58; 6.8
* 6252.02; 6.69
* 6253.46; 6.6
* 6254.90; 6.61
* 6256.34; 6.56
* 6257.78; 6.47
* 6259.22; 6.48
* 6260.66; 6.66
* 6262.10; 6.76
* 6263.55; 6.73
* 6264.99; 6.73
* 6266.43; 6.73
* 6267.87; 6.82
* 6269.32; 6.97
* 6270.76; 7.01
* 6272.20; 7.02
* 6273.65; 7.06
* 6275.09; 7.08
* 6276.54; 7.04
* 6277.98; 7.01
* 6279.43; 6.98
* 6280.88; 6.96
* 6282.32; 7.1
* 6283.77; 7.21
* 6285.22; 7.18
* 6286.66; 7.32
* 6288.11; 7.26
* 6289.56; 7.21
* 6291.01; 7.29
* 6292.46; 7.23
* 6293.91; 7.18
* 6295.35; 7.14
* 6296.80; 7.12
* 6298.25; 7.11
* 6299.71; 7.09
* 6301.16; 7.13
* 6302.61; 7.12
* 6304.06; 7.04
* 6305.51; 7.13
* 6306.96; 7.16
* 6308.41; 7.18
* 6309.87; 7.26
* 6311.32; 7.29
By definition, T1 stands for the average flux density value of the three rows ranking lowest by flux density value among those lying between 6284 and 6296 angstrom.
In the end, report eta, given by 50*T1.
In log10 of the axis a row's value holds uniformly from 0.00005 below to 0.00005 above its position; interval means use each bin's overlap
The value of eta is 358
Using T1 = 7.2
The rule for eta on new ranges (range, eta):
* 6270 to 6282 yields 349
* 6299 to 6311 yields 354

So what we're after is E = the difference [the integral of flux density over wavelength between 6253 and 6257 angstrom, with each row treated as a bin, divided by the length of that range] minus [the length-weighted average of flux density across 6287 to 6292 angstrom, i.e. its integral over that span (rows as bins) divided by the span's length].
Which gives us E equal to -0.66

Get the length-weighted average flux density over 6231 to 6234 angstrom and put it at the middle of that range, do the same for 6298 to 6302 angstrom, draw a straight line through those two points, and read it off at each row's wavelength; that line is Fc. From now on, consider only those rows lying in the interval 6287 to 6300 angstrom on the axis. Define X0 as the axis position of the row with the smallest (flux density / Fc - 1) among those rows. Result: 6299.71 angstrom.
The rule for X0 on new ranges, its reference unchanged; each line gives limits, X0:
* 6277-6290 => 6280.88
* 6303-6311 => 6304.06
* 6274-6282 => 6280.88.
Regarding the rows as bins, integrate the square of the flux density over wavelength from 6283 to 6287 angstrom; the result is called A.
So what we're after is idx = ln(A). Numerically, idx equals 5.3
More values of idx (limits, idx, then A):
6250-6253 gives 4.9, 136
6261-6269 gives 5.9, 365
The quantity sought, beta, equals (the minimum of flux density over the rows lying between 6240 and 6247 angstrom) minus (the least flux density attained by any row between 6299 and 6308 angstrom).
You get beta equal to -0.70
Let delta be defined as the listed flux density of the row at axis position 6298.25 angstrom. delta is 7.11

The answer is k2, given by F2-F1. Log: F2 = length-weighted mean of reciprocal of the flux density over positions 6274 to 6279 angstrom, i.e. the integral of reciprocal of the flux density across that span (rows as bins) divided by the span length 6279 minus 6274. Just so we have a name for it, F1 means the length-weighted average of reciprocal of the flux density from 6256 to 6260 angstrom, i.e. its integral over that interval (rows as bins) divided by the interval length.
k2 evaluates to -0.012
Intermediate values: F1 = 0.154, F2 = 0.142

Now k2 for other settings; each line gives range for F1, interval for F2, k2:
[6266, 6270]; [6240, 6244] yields 0.008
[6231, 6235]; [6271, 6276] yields -0.006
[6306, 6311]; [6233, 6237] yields 0.009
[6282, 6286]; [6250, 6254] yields 0.010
